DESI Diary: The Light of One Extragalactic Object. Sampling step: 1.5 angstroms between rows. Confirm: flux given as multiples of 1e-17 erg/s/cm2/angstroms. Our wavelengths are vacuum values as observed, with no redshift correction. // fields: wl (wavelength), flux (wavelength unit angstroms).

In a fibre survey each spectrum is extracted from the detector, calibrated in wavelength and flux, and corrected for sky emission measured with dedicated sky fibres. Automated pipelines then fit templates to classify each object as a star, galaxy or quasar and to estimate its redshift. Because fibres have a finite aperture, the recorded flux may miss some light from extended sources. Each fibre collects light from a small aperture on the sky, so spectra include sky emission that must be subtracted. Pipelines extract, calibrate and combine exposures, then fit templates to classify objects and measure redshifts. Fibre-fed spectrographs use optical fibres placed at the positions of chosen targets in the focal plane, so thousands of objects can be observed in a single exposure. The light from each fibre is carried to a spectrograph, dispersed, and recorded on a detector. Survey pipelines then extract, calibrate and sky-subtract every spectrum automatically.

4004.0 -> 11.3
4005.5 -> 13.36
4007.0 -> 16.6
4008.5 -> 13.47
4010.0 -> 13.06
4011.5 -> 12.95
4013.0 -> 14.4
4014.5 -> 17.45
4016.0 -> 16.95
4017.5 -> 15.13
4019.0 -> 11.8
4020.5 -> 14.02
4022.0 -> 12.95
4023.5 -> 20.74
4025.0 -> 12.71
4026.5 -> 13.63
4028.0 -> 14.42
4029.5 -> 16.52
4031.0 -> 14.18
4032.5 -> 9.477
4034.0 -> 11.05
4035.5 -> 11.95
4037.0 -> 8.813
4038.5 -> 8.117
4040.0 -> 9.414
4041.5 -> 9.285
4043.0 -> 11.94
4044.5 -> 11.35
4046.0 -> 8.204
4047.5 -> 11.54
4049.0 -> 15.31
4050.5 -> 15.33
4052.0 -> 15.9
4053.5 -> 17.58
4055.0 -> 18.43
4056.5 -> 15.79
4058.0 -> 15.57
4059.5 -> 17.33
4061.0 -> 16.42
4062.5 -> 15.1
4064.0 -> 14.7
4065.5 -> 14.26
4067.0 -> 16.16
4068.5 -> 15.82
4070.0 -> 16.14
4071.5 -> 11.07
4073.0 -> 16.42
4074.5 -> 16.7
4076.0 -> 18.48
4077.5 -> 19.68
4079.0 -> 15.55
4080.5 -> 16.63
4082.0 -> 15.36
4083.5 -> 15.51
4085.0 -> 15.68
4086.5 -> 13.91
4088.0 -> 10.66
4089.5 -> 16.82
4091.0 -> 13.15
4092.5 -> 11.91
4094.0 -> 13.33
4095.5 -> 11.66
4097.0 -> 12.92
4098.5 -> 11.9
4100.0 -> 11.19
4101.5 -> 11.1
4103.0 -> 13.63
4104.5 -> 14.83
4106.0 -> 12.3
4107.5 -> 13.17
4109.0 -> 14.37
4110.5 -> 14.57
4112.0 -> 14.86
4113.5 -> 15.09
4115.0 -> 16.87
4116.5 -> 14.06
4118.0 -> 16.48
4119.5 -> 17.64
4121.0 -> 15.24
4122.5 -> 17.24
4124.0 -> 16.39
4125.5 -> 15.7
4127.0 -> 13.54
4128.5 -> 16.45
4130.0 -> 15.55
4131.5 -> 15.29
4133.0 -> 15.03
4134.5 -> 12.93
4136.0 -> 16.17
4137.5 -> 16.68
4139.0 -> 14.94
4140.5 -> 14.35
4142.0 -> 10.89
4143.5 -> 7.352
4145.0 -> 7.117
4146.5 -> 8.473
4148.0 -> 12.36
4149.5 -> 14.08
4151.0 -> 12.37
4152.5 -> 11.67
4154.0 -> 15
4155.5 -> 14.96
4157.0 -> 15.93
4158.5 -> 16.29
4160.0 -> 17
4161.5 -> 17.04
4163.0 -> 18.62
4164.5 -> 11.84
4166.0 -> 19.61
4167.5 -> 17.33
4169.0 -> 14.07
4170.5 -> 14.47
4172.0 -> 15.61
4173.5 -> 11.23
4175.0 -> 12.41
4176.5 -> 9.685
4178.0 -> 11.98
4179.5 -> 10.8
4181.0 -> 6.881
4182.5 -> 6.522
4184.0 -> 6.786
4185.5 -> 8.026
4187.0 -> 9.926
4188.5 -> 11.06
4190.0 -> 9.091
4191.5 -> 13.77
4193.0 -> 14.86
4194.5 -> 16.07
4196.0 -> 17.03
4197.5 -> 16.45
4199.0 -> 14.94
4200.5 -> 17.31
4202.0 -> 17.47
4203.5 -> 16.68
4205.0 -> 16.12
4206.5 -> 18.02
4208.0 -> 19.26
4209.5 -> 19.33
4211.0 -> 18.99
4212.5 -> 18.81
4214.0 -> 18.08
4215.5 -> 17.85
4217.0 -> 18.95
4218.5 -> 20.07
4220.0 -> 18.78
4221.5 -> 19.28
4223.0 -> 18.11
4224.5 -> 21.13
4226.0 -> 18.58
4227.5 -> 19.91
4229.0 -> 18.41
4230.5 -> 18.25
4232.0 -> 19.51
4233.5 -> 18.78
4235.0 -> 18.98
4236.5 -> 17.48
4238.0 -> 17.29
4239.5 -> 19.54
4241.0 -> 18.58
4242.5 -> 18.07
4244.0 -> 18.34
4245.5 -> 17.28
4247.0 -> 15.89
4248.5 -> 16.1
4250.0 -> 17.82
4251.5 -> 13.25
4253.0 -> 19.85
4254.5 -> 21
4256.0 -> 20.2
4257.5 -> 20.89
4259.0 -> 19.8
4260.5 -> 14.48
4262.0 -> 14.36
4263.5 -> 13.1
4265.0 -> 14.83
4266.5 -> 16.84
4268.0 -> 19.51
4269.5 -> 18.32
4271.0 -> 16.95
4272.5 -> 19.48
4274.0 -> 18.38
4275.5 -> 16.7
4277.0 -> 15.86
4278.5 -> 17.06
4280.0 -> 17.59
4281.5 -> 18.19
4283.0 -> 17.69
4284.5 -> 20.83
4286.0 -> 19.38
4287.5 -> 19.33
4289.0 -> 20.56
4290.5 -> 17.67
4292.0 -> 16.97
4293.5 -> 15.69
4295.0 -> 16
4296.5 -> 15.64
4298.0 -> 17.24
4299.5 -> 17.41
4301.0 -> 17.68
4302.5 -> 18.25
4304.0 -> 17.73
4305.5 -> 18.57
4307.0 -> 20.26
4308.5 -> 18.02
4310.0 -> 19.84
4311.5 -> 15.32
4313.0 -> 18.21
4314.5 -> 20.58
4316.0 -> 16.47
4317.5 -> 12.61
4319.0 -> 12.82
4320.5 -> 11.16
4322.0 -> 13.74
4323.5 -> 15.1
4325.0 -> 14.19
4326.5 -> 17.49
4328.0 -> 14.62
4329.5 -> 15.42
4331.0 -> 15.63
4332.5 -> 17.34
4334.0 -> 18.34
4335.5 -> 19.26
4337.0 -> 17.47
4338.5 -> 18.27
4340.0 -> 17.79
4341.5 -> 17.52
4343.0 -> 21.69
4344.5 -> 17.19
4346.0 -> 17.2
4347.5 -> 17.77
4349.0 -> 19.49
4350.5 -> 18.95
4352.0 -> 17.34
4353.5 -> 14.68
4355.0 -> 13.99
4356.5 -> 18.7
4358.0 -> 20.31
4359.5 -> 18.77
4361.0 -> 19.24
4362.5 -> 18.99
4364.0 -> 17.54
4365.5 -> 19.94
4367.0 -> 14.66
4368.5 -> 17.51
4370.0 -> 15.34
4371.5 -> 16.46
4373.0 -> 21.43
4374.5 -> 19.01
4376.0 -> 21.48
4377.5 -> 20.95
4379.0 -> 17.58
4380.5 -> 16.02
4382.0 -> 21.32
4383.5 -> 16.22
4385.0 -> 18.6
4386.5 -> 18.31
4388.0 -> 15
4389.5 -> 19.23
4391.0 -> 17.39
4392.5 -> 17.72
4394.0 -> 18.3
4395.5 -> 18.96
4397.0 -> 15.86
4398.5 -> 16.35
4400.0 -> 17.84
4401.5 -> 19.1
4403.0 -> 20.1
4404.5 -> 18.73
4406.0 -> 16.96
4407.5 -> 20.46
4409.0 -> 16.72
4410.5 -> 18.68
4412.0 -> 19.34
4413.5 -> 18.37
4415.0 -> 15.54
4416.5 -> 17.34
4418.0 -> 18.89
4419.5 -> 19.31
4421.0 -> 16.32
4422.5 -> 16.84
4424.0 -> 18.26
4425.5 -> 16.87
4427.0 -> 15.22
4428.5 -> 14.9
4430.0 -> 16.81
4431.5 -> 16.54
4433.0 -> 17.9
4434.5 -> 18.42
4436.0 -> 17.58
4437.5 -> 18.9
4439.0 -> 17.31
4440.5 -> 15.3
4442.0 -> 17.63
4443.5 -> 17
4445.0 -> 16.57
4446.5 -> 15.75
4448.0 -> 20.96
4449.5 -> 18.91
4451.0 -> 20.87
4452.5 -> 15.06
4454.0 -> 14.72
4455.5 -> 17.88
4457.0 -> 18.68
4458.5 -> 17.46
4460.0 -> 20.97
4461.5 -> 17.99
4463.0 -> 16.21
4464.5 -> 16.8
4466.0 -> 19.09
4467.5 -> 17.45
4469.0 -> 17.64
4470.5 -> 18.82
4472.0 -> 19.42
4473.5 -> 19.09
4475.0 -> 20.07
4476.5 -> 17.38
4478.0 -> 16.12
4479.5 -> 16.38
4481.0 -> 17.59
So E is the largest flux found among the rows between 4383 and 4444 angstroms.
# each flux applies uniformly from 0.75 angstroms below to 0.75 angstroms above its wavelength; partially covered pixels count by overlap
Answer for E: 20.46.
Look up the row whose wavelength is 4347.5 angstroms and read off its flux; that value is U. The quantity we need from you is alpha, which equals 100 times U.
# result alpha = 1777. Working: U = 17.77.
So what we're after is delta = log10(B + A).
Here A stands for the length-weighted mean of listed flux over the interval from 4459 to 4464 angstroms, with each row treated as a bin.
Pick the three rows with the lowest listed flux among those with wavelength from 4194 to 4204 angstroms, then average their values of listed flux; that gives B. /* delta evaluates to 1.53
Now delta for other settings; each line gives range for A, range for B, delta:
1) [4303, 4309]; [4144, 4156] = 1.44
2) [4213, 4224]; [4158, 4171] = 1.51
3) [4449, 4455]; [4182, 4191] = 1.39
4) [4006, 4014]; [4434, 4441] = 1.49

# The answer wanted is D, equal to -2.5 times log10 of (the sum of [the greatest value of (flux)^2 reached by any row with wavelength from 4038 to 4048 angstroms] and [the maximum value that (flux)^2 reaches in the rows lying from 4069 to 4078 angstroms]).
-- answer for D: -6.81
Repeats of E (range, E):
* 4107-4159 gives 17.64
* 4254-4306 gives 21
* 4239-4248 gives 19.54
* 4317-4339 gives 19.26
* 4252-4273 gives 21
